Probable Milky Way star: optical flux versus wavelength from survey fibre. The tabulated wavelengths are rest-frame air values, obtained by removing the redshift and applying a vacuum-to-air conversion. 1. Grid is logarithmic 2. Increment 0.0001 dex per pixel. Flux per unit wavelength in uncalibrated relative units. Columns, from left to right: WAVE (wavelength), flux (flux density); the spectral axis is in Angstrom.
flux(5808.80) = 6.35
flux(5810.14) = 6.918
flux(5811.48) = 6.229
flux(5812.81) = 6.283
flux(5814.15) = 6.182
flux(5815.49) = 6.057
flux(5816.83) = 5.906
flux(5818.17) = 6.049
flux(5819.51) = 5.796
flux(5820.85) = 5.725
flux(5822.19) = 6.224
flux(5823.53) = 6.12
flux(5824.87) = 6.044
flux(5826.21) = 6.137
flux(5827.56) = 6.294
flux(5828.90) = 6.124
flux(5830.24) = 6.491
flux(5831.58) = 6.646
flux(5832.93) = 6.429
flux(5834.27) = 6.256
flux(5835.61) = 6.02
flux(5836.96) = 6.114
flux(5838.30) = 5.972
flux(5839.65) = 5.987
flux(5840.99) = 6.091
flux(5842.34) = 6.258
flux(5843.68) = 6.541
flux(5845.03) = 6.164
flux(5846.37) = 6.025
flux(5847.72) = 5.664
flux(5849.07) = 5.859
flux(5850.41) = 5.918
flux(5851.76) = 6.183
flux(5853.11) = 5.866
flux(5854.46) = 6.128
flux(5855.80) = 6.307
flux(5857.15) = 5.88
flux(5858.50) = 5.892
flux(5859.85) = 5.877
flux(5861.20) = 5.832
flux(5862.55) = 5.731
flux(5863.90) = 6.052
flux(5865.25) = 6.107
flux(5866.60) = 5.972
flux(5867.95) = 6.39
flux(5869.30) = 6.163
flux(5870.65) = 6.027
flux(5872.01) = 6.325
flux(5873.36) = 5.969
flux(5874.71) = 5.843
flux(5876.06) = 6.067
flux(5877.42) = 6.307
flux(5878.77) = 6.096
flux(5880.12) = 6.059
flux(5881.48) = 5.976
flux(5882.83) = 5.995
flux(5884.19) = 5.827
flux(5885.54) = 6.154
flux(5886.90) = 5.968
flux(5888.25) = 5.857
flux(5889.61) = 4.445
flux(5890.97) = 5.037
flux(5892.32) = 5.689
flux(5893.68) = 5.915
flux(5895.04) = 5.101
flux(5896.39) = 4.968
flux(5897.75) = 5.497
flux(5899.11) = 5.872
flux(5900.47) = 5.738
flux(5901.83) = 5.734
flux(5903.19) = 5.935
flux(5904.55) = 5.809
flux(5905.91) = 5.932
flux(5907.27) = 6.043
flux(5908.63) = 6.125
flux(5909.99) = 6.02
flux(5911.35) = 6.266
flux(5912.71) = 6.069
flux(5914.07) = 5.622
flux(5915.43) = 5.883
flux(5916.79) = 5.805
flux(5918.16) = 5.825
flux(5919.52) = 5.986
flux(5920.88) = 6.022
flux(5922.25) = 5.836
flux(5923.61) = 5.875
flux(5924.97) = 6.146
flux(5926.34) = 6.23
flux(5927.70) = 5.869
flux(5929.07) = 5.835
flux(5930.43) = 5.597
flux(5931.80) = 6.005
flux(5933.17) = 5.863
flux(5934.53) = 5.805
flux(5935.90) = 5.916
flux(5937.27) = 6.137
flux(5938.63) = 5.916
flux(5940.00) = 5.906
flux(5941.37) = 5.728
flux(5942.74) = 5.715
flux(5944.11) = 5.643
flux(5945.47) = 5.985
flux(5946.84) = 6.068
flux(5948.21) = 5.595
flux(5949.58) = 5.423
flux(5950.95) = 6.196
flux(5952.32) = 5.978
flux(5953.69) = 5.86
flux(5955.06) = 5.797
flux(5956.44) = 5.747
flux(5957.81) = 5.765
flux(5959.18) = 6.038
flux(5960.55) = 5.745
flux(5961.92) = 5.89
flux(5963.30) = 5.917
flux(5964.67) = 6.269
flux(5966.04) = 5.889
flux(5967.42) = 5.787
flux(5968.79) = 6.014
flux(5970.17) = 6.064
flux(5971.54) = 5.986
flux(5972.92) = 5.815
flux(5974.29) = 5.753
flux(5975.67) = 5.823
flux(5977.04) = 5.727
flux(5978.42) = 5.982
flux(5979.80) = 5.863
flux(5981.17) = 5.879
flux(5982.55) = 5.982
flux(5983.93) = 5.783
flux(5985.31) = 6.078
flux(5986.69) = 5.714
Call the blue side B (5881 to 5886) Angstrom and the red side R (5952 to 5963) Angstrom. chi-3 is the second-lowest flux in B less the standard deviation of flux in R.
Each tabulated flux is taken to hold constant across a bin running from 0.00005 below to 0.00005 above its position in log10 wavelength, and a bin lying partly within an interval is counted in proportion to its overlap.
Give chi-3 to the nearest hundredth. 5.87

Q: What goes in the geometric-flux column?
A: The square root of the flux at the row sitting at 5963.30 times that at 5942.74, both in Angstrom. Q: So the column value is 5.82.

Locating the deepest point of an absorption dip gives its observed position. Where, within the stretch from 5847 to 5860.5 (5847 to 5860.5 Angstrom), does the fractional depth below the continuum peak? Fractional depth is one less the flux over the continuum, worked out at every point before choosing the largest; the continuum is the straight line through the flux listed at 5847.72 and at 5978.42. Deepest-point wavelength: 5847.72 Angstrom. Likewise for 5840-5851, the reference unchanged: 5847.72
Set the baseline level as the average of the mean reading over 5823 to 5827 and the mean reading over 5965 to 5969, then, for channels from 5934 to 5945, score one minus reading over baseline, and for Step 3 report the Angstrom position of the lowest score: 5937.27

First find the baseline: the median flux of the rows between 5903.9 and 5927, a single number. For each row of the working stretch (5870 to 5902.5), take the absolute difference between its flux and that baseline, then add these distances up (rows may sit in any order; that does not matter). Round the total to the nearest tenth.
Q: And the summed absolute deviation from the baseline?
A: 7.5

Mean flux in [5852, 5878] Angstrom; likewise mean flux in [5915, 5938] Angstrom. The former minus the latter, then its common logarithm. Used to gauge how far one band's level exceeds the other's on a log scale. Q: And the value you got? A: -0.92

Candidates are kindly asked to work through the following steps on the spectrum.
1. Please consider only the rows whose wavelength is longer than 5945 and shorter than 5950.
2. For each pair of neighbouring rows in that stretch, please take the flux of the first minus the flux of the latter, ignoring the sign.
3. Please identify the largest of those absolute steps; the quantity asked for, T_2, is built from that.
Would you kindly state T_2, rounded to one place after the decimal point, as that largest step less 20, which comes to -19.5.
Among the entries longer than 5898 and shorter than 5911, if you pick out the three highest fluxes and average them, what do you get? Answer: 6.06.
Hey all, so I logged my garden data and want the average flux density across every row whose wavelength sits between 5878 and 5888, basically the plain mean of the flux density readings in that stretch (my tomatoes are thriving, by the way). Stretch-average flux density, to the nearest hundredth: 6.01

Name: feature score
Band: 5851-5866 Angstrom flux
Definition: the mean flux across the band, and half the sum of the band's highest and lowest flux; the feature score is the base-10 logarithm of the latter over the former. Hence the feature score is 0.002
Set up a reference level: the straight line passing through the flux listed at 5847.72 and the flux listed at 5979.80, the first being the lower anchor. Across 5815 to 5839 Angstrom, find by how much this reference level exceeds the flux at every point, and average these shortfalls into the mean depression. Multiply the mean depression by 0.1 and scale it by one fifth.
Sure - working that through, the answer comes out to -0.010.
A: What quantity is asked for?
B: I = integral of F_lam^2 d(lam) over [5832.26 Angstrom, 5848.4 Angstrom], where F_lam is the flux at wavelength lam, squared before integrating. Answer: 607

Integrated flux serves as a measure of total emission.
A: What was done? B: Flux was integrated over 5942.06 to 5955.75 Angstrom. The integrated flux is 79.8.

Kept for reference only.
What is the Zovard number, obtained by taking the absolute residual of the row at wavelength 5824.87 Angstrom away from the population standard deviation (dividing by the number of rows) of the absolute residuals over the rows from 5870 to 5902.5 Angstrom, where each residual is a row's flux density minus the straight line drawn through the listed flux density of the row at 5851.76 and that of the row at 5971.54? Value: 0.2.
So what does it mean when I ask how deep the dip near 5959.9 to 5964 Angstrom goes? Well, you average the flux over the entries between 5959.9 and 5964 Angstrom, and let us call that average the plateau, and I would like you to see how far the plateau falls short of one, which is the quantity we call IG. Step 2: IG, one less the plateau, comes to -4.85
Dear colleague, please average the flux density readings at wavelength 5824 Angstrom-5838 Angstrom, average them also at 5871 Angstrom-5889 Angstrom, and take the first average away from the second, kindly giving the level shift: -0.22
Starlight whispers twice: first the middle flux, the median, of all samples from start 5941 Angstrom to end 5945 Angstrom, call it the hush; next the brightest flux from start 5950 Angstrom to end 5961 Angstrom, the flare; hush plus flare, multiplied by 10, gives 119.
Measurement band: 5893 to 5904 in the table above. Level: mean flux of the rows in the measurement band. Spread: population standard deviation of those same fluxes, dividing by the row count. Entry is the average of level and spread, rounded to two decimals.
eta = 2.97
